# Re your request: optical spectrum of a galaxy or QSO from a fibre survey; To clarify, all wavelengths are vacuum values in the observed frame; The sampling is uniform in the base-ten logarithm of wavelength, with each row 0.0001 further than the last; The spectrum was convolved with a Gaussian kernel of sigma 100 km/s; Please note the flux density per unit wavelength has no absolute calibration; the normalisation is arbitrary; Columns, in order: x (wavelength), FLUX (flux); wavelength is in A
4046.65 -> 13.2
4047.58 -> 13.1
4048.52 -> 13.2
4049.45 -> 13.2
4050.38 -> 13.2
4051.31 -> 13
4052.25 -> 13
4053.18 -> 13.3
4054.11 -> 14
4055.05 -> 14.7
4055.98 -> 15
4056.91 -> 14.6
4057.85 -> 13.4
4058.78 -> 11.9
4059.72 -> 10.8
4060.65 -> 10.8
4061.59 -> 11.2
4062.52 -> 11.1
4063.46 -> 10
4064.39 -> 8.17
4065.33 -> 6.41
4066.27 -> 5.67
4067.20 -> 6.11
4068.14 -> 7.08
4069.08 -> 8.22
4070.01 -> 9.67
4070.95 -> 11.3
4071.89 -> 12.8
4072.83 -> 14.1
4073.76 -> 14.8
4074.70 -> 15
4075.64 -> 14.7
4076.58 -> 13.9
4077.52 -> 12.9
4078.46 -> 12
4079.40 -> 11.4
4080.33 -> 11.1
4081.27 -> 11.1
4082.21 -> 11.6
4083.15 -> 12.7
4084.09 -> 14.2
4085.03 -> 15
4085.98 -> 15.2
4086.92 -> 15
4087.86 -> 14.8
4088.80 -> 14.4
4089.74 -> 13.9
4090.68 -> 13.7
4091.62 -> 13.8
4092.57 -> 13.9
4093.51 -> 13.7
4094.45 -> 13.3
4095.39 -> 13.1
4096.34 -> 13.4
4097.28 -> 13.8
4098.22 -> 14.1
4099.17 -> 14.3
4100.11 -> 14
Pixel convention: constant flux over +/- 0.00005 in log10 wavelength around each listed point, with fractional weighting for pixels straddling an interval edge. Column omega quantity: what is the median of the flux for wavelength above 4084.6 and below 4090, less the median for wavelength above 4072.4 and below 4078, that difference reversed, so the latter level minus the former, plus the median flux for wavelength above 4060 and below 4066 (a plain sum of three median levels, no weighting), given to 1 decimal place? 9.9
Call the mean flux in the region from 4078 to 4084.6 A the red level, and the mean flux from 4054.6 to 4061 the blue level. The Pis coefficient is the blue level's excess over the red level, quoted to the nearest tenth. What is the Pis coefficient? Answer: 1.0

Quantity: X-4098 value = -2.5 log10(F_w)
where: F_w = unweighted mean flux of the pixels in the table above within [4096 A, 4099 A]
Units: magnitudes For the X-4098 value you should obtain -2.85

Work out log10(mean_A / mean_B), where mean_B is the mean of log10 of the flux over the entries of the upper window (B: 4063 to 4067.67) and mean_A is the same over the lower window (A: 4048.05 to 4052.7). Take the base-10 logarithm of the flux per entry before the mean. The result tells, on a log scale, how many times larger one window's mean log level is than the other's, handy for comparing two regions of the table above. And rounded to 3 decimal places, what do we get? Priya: 0.118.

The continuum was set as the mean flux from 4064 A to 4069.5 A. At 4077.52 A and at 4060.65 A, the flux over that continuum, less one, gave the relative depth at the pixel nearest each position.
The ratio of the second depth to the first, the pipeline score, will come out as 0.65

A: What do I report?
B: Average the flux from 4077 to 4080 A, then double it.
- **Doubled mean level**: 24.2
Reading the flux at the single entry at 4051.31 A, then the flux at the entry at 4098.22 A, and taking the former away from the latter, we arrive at 1.1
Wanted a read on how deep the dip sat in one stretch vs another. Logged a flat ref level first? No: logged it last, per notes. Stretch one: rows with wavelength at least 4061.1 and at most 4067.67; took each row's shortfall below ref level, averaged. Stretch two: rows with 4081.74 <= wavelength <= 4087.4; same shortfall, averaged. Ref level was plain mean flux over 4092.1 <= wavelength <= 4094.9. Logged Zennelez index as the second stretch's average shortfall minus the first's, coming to -5.6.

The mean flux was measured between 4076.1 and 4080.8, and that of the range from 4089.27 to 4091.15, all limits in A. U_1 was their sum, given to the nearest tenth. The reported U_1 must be 26.1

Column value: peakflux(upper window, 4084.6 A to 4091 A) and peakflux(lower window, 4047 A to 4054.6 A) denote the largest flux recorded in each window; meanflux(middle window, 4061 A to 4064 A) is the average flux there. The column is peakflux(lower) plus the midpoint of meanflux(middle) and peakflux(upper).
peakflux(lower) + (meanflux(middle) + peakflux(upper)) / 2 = 27.0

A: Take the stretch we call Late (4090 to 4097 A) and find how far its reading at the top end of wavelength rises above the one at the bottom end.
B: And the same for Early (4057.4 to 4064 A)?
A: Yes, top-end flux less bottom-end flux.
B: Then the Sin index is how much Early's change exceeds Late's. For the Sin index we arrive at -3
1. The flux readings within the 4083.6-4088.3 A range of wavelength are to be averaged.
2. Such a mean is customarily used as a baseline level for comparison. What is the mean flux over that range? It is 14.8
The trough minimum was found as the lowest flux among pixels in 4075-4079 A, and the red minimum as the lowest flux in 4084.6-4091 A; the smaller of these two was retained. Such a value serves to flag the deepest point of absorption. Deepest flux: 12.0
